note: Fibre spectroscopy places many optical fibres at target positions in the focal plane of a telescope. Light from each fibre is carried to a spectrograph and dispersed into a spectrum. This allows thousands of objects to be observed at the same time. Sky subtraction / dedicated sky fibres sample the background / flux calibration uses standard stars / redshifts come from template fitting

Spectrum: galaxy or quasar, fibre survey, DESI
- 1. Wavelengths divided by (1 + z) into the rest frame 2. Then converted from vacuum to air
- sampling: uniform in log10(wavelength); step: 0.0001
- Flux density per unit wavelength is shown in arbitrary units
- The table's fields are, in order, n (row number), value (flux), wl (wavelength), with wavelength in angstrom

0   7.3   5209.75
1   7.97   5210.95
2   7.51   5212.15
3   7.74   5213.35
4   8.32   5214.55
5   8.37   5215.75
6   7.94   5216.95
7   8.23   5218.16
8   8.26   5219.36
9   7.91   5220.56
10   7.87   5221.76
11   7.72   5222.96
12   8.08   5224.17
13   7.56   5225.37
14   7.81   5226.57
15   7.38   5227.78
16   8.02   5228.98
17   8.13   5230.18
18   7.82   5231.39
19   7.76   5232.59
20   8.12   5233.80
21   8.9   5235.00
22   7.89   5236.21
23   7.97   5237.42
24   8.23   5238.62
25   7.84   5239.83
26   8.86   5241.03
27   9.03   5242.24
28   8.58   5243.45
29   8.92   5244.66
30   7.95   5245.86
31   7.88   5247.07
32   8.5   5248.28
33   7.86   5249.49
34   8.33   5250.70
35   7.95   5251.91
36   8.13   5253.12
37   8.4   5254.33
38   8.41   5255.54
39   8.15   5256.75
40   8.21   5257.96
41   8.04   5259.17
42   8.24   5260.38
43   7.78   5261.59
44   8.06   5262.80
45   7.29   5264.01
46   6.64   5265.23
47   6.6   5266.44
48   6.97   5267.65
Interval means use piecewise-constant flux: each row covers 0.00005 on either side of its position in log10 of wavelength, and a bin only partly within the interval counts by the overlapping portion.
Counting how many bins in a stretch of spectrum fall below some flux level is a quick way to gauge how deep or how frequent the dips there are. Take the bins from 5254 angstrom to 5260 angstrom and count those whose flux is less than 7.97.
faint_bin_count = 0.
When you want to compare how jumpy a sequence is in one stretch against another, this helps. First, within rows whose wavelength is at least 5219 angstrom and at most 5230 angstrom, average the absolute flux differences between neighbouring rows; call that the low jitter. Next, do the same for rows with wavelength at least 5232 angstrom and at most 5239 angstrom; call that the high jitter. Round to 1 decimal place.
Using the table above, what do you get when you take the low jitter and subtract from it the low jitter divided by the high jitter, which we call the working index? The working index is -0.3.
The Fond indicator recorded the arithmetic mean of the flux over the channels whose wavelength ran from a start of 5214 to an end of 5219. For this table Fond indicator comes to 8.21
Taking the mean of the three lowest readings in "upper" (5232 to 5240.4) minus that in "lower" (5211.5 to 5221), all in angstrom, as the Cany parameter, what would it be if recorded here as 0.11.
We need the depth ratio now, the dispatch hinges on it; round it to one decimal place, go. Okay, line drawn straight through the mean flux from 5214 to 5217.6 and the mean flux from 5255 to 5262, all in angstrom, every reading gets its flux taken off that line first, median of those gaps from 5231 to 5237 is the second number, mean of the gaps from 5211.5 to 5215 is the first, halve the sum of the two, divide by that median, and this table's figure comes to 1.1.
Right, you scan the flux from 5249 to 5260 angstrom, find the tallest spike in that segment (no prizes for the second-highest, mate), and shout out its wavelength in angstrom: 5255.54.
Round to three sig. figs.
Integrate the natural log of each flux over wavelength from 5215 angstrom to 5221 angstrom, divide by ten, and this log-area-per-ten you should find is 1.26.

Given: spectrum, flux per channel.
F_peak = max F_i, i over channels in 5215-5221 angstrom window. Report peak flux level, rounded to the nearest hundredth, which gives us 8.37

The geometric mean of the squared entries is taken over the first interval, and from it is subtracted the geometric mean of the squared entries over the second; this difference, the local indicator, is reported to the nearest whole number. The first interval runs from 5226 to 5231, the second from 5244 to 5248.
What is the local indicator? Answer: -7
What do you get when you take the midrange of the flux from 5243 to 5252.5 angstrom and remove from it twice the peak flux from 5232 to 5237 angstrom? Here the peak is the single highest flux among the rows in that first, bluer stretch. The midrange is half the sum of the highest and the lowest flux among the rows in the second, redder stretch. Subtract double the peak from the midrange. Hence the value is -9.4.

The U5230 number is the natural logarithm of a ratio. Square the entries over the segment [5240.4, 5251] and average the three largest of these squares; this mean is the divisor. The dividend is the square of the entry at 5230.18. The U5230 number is -0.19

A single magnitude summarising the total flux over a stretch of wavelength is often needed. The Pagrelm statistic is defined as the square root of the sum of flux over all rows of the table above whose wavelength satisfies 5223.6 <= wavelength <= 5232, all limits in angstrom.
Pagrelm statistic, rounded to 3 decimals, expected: 7.403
